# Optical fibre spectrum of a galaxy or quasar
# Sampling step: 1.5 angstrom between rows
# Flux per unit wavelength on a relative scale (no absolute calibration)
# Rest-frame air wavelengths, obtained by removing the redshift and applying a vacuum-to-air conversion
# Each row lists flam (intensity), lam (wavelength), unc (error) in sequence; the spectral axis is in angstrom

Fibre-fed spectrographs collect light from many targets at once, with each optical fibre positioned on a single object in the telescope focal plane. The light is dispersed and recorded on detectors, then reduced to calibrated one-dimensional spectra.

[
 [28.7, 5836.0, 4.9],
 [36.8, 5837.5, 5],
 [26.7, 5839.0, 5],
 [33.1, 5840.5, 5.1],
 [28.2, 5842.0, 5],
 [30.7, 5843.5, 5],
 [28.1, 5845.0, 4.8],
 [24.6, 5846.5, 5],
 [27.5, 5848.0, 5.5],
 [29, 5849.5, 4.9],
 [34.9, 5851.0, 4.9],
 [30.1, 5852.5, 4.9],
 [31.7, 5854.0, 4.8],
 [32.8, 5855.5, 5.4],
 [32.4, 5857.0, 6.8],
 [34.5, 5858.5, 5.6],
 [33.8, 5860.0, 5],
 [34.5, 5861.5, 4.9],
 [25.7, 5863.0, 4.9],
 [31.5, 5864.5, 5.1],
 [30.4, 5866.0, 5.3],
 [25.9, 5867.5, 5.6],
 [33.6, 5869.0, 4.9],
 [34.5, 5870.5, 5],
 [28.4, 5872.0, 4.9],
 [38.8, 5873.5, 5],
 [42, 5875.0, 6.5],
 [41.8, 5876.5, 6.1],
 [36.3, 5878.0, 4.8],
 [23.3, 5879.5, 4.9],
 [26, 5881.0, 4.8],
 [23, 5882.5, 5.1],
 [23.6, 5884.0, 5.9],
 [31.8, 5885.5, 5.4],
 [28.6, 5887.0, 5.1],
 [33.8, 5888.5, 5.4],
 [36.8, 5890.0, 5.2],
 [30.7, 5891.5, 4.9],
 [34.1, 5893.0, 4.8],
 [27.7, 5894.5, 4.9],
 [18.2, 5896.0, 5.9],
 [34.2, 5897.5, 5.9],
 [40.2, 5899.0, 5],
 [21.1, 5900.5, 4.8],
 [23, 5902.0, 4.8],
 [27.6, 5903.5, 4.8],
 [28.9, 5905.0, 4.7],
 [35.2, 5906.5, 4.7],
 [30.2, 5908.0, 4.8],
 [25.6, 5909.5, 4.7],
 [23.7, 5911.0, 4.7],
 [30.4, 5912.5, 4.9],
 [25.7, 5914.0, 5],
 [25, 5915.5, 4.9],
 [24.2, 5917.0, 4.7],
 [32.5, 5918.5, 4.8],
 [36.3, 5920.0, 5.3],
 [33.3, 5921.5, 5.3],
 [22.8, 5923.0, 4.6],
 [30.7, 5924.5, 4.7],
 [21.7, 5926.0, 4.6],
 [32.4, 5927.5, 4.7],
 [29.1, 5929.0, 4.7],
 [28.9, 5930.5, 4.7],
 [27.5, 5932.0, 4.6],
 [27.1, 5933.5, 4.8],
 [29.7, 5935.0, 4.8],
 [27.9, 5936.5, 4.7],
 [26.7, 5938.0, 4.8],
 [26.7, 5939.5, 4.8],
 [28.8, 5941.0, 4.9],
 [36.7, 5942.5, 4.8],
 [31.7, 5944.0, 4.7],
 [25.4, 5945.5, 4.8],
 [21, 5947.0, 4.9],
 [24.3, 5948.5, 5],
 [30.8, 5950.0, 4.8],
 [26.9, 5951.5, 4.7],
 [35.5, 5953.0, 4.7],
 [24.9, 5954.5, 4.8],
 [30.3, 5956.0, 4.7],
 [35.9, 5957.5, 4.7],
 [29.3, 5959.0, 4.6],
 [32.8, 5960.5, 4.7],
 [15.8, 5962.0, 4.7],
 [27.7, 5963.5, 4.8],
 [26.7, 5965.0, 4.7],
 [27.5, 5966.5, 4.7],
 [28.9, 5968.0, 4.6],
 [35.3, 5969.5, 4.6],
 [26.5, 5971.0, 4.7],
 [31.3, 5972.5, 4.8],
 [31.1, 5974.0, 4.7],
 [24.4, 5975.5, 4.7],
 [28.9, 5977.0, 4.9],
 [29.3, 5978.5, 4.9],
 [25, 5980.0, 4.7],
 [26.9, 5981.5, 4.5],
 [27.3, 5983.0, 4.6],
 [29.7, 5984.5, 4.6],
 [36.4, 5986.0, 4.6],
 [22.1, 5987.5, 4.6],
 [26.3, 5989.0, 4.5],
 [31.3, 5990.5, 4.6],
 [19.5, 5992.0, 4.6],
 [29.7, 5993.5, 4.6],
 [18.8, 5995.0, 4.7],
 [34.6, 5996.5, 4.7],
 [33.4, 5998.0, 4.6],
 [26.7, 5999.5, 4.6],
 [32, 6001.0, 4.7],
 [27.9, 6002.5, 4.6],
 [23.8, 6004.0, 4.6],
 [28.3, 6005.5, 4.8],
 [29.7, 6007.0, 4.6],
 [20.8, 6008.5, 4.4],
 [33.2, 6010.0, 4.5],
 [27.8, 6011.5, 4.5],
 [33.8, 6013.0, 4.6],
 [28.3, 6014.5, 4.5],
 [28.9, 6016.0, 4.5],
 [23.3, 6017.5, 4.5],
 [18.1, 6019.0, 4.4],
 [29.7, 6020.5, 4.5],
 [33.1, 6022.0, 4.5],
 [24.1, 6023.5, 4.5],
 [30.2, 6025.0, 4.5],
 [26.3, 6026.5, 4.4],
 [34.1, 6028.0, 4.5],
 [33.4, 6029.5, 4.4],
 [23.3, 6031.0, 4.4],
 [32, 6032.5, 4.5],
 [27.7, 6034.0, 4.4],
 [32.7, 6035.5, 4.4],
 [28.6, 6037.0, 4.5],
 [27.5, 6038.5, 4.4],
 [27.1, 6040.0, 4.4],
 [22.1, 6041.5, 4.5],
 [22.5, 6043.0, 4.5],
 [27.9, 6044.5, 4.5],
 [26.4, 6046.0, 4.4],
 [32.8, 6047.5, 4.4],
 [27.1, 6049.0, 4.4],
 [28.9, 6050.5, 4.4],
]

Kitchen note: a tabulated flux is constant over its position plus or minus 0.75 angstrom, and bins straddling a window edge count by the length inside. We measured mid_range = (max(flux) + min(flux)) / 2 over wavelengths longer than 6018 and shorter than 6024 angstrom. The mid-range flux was 26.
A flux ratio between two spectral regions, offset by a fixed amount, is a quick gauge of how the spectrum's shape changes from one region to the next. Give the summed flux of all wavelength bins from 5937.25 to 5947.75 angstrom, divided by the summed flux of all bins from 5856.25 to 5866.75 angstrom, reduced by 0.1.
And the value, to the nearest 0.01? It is 0.78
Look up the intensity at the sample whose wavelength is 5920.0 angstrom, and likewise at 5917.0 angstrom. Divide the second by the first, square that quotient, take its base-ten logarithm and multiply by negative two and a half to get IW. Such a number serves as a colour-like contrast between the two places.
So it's 0.9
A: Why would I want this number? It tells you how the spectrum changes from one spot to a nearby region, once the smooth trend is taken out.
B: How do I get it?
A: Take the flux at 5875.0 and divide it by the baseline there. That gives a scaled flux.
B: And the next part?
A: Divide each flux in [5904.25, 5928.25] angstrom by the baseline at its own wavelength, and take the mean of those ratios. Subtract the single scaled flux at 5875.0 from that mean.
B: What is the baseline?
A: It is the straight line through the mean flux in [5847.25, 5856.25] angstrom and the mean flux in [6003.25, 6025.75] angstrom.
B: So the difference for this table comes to -0.41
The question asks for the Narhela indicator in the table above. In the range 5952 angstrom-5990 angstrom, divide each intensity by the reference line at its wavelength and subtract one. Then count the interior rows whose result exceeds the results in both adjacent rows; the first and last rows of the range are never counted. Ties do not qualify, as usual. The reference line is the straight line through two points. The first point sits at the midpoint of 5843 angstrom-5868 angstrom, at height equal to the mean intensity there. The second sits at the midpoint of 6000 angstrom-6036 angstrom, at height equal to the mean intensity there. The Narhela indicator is 7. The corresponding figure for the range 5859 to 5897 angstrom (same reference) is 8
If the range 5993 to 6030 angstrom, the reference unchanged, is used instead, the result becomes 9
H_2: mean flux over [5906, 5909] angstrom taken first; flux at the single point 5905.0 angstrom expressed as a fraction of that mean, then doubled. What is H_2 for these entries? 1.8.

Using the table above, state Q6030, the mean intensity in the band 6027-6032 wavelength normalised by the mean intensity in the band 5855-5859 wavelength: 0.91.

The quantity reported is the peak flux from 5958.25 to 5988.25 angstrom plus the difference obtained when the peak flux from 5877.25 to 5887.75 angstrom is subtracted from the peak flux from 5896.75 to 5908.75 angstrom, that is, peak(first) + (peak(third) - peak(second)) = 40.3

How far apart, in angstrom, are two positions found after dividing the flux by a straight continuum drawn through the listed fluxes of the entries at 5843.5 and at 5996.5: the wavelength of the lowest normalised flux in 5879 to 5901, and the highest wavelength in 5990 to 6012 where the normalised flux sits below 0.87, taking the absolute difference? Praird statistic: 115.5 angstrom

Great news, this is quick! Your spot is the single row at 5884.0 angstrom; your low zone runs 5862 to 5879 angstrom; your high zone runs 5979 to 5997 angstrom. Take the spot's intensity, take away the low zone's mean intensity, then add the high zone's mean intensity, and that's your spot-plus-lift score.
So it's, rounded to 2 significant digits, 17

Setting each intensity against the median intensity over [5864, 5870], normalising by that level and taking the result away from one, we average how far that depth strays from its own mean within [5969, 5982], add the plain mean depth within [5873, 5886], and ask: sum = 0.06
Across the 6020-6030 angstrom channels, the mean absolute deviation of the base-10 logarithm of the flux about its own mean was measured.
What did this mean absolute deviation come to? 0.044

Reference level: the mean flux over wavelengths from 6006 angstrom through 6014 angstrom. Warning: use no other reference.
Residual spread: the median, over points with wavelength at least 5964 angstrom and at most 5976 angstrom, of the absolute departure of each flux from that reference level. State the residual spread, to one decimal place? 2.3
